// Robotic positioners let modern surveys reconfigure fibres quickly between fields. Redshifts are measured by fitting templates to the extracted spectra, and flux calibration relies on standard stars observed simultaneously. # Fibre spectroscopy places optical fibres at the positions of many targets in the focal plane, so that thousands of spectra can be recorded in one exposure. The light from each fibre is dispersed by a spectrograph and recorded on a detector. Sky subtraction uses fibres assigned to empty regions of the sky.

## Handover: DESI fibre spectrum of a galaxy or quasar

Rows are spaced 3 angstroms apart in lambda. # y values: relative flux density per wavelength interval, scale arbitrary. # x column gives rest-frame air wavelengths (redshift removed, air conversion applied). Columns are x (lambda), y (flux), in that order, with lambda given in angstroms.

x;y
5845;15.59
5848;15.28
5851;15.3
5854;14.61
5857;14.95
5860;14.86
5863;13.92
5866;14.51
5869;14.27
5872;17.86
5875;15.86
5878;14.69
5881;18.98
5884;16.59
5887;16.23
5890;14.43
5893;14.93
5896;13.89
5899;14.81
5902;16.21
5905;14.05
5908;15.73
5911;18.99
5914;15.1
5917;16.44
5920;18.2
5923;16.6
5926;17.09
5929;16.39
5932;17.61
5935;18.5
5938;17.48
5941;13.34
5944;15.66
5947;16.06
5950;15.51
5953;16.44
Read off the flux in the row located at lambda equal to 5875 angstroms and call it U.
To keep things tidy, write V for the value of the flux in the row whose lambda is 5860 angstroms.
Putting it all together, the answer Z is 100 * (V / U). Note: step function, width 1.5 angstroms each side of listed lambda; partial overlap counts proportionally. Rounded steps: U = 15.86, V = 14.86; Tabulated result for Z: 94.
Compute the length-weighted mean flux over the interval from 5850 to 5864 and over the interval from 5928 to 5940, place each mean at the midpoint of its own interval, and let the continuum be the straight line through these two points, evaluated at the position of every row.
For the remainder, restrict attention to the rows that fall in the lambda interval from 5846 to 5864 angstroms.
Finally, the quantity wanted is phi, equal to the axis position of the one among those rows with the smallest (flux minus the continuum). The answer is 5863 angstroms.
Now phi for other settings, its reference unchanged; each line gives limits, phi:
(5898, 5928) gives 5905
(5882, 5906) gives 5905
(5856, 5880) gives 5863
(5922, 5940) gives 5929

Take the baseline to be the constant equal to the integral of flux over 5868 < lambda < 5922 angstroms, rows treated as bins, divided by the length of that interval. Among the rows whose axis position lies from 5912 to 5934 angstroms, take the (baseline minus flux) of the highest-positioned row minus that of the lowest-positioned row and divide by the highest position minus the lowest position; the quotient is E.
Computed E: -0.14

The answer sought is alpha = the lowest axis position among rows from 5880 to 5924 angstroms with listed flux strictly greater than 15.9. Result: 5881 angstroms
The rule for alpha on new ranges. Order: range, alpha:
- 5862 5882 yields 5872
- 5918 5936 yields 5920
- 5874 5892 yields 5881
